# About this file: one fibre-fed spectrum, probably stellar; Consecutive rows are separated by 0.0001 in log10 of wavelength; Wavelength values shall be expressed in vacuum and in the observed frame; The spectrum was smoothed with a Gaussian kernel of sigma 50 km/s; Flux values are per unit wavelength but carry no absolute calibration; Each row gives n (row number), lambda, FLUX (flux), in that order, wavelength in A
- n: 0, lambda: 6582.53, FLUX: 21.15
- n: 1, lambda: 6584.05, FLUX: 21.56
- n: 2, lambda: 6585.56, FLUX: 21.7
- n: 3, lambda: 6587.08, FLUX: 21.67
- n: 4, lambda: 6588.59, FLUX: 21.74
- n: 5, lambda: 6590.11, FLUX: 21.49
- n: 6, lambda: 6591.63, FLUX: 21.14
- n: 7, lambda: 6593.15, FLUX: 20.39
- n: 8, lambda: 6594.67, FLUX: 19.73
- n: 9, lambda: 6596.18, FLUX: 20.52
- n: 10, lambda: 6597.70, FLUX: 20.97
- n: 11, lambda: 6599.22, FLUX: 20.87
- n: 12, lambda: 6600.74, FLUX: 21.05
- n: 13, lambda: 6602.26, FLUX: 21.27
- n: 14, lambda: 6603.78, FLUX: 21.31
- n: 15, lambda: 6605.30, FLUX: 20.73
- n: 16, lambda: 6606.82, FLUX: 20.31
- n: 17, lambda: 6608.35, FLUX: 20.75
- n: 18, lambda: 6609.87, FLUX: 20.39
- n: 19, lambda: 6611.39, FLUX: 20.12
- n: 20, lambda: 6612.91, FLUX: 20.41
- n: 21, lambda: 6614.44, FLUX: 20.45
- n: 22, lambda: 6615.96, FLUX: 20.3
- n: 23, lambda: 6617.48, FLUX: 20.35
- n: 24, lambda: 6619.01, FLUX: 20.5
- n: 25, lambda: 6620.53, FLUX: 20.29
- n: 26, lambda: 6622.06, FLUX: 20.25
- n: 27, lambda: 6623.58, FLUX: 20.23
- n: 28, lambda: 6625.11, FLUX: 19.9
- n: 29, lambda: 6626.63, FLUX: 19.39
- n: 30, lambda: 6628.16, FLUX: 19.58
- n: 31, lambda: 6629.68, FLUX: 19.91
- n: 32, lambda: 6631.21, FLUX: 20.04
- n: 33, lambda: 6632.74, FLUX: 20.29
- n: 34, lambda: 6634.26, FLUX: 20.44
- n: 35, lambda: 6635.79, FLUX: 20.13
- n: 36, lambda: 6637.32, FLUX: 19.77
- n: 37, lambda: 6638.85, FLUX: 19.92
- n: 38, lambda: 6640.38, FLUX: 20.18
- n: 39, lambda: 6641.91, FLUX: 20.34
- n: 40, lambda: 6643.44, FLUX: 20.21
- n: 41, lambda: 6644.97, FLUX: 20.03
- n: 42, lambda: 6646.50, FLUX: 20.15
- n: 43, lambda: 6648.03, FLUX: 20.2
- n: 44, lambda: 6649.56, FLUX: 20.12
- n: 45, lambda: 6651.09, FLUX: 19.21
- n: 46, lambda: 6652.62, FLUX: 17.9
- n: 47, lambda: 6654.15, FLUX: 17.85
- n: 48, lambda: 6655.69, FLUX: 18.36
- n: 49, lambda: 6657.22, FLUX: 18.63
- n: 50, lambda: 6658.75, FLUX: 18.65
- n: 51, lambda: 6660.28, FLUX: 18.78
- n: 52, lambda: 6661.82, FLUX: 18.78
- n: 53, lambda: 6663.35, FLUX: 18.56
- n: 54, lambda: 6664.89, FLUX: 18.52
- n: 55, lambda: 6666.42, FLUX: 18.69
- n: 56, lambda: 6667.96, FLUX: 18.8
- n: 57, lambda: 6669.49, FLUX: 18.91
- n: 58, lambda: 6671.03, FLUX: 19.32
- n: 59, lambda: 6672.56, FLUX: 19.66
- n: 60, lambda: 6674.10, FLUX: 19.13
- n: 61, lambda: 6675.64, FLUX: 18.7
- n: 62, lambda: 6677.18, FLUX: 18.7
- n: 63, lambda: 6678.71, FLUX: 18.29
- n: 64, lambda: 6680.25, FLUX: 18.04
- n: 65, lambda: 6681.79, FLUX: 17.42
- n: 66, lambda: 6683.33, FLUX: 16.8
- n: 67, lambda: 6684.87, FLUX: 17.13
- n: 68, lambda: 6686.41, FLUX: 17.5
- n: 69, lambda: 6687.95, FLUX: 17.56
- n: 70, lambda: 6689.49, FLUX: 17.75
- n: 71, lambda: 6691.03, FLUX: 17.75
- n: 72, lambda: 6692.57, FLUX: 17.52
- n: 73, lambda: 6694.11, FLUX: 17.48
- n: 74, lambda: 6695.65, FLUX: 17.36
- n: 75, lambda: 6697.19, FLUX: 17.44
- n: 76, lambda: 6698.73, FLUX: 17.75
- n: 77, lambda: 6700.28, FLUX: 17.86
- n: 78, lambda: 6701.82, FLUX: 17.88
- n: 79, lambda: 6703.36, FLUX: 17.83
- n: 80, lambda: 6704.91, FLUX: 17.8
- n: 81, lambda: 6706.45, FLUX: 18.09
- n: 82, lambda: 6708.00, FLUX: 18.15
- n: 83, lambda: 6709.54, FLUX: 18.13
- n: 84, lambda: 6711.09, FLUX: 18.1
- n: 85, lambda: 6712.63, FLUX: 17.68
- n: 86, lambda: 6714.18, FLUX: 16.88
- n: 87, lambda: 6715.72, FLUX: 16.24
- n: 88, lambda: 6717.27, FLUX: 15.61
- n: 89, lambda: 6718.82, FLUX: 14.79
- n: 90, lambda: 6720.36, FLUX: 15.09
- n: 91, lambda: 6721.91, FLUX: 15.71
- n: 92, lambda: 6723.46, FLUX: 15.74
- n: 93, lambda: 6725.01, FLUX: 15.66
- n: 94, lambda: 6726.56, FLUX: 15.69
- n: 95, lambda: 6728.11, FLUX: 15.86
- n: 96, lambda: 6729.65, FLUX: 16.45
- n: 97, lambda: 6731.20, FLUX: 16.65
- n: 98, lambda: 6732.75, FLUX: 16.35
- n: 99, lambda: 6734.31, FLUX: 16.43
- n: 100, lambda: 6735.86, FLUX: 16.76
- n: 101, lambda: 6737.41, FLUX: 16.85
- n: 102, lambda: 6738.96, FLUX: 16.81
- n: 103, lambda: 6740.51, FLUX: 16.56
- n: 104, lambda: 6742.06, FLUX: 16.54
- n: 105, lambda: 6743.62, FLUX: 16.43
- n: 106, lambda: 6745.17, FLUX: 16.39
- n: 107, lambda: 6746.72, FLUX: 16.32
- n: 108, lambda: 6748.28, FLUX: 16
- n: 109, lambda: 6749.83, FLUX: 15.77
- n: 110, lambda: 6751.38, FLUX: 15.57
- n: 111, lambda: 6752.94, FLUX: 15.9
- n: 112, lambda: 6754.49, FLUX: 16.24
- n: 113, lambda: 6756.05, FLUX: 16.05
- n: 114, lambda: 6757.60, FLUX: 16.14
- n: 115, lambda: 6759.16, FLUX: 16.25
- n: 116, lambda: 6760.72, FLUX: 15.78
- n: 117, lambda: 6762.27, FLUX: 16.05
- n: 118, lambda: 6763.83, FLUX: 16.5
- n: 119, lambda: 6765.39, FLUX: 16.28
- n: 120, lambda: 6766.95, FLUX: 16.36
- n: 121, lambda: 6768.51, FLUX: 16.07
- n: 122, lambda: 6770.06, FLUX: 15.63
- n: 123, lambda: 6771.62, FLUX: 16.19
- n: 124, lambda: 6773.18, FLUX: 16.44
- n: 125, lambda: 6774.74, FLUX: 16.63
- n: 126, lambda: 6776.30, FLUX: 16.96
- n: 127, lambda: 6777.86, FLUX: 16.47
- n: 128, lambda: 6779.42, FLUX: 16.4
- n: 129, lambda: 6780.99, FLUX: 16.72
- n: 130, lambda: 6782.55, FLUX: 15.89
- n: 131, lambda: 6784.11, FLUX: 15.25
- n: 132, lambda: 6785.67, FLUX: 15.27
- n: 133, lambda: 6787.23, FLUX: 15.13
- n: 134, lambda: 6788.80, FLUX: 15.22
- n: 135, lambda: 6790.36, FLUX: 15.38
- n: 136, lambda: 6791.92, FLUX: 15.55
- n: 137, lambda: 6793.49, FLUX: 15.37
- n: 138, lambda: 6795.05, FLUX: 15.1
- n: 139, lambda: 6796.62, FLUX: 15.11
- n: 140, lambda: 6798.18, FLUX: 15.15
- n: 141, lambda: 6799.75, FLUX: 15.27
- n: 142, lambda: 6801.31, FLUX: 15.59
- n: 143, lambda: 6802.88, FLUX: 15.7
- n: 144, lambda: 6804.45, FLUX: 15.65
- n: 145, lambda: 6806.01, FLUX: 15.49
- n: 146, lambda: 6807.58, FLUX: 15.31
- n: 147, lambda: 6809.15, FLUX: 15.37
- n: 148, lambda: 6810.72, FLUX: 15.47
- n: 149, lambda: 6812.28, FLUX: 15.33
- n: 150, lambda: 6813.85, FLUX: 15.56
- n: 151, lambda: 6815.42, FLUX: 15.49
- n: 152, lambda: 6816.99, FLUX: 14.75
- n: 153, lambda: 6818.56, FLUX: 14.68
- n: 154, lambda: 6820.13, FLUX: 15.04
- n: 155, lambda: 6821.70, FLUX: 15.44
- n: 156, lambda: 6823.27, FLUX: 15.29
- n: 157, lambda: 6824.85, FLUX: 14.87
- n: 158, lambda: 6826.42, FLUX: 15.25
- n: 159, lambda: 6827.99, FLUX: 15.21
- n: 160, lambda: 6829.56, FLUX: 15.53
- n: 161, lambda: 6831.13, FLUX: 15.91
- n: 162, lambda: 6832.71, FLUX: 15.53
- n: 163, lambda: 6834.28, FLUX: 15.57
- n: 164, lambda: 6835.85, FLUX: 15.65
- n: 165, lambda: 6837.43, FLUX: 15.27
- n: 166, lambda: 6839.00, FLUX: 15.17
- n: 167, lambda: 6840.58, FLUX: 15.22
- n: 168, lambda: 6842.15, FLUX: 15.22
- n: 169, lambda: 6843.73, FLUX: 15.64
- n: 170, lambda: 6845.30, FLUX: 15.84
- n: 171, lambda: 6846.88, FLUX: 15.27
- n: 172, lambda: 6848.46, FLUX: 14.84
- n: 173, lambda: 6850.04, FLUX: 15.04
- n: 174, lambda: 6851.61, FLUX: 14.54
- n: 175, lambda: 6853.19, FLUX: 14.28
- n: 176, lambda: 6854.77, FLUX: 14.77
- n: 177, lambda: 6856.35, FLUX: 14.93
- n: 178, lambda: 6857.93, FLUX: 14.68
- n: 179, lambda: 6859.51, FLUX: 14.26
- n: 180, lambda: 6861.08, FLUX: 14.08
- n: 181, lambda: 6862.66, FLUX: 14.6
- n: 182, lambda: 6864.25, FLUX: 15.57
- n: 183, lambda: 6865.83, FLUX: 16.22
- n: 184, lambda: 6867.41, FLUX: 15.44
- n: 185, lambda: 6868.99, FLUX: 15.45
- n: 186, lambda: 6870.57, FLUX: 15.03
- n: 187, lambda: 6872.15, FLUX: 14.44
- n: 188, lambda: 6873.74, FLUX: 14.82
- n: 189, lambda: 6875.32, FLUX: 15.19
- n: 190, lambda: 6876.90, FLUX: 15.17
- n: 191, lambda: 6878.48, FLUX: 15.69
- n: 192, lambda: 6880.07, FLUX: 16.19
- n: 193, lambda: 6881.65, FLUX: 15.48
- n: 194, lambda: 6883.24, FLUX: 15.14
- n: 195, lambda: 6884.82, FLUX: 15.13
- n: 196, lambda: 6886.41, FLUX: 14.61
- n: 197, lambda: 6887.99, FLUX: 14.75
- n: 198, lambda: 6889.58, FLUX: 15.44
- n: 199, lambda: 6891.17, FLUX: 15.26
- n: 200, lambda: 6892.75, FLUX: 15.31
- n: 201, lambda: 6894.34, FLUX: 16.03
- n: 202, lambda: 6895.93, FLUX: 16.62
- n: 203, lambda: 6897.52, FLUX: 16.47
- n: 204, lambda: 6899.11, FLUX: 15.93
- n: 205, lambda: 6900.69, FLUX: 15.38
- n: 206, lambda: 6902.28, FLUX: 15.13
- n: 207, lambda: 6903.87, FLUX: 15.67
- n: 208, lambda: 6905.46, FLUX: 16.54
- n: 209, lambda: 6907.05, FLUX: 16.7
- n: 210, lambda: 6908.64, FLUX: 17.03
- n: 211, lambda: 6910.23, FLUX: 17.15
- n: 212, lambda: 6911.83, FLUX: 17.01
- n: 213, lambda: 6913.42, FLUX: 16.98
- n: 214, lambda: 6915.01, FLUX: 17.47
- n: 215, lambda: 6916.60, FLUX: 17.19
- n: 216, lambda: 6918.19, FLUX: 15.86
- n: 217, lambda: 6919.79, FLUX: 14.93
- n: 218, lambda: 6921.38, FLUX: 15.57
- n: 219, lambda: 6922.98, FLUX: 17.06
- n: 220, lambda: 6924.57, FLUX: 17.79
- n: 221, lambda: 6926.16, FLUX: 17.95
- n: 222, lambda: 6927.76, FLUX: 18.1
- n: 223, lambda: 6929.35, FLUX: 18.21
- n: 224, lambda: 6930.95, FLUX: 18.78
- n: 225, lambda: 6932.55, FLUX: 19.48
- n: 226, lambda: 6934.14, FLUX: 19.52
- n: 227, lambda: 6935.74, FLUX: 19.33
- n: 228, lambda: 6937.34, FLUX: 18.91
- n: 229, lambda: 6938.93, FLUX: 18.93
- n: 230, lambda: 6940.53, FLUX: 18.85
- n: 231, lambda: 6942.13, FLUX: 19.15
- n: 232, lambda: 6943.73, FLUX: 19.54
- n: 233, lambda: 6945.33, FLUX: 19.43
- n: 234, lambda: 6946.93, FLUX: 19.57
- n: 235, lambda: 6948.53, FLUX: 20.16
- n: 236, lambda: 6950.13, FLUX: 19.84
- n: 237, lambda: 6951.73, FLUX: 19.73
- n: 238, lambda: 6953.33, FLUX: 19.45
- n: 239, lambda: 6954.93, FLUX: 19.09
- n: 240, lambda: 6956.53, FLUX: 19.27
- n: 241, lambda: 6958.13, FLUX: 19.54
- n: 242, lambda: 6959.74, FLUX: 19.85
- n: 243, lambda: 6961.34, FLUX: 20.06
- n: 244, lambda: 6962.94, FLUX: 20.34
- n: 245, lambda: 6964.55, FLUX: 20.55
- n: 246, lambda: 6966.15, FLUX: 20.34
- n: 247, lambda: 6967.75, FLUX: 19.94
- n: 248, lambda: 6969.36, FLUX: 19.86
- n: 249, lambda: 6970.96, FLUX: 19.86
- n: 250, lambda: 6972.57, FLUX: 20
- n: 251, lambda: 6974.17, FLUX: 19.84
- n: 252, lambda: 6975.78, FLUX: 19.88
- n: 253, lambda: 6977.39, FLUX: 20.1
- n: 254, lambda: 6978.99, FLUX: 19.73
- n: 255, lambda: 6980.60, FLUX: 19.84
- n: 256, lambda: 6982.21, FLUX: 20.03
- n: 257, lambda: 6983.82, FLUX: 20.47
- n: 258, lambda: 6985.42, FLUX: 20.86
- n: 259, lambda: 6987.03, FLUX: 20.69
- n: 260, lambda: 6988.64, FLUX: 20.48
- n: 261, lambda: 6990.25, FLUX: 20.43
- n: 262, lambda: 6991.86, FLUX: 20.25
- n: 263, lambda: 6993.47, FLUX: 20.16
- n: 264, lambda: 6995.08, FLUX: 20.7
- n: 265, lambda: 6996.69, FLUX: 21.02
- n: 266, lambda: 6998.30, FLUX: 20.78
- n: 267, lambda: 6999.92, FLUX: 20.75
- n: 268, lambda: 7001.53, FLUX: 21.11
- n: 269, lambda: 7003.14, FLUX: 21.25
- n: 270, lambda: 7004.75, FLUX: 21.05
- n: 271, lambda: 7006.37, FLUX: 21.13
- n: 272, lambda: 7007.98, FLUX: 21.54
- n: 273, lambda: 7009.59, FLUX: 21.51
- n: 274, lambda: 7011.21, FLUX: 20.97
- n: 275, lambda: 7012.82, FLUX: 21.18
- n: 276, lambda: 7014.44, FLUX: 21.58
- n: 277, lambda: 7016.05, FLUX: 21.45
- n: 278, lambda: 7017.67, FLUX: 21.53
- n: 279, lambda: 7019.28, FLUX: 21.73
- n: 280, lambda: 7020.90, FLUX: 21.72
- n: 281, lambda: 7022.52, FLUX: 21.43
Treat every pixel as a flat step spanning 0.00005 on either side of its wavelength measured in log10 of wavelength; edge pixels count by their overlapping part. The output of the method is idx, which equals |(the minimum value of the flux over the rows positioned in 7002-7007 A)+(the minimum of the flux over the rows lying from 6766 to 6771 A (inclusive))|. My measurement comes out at 36.7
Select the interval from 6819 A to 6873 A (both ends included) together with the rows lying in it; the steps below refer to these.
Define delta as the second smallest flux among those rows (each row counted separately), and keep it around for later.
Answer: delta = 14.26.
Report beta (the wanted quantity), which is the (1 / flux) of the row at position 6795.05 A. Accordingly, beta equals 0.066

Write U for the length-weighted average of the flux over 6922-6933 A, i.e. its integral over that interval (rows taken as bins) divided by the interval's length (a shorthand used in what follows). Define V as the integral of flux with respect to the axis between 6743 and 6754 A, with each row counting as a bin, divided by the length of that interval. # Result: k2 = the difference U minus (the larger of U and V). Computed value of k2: 0.0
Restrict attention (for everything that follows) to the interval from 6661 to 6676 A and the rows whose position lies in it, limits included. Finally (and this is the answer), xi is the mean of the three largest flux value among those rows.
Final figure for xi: 19.4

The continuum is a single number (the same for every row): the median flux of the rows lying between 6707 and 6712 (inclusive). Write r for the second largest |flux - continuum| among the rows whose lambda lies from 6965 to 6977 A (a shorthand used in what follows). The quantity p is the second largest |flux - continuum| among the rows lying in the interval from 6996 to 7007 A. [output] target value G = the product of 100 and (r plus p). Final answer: 487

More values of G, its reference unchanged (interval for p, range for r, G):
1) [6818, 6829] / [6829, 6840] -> 612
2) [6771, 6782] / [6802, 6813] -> 453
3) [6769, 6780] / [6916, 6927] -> 450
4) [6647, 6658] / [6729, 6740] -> 369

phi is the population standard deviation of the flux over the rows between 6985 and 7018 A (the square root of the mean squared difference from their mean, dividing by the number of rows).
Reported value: 0.42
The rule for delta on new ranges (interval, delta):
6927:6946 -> 18.21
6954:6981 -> 19.27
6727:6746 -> 16.35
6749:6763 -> 15.77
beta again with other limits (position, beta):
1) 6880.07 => 0.062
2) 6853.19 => 0.070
